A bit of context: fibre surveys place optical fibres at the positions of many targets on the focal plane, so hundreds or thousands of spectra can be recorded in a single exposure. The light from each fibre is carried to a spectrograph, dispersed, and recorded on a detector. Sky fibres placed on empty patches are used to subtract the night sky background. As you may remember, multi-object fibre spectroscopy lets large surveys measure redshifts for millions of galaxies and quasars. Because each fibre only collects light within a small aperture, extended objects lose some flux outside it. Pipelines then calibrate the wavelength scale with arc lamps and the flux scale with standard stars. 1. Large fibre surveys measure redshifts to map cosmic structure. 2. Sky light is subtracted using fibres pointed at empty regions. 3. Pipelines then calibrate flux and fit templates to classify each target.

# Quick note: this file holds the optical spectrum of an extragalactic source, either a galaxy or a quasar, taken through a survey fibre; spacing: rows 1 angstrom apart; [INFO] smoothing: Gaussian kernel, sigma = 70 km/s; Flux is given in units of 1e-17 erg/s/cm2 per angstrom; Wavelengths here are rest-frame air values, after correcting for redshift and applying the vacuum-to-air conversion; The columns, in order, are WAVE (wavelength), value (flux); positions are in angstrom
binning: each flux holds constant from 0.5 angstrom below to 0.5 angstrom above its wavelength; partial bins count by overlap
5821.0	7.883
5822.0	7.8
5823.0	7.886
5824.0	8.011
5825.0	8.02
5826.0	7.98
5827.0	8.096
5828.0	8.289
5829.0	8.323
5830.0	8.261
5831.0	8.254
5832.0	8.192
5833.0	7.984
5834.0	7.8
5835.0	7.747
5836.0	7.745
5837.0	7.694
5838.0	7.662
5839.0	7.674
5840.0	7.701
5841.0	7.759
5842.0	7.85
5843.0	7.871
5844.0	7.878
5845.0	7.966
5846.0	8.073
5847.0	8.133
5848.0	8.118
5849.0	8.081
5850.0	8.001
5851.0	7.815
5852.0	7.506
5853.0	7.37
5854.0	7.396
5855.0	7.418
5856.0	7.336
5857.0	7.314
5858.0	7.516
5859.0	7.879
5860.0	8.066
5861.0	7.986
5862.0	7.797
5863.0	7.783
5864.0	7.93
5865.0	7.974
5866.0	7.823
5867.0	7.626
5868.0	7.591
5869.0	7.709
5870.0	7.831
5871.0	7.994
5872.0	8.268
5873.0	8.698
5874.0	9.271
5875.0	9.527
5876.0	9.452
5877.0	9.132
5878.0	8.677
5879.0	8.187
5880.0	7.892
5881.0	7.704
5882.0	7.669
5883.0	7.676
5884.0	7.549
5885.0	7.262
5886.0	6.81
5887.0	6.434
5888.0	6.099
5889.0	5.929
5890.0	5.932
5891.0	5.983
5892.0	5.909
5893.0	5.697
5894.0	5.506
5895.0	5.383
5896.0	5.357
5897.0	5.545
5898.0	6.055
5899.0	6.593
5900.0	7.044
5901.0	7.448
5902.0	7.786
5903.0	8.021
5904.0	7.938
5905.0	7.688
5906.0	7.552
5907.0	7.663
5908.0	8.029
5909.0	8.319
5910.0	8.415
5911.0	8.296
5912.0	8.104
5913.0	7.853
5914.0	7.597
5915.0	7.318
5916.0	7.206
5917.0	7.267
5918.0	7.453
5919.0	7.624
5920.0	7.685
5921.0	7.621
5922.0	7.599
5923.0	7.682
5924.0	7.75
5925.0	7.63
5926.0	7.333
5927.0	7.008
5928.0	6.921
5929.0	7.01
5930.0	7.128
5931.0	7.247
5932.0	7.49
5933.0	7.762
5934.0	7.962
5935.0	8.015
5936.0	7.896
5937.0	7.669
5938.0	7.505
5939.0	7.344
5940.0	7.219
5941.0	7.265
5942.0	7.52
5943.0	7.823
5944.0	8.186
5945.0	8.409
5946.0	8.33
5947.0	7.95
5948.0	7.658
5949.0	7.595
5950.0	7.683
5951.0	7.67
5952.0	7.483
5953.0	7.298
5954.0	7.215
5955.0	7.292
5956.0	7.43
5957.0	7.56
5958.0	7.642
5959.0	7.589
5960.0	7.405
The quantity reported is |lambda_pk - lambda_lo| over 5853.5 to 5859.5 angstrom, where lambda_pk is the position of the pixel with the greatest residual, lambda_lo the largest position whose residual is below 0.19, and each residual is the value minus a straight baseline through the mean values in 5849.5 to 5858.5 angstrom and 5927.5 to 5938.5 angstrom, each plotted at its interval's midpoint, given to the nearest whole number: 1 angstrom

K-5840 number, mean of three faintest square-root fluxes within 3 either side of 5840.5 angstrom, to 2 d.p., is 2.77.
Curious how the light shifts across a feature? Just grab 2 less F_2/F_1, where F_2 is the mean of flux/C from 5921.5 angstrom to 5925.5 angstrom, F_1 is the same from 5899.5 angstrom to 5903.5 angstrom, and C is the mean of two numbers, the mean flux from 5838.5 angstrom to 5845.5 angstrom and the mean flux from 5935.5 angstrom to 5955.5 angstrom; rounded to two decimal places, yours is 0.99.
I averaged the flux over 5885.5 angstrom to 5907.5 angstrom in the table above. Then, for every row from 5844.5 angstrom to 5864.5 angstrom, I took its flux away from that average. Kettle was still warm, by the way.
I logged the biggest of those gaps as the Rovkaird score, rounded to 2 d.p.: -0.75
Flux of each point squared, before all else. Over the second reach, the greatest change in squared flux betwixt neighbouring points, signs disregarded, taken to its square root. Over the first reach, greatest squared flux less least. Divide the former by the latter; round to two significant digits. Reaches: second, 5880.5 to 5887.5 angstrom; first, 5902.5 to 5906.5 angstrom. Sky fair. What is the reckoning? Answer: 0.35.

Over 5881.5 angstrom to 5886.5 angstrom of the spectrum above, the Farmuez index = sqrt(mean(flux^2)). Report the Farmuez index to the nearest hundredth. 7.40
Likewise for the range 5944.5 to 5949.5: 8.00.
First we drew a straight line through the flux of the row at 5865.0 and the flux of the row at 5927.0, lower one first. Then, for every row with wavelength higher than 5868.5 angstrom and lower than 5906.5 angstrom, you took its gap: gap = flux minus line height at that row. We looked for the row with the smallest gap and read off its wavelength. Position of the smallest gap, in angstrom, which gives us 5896.0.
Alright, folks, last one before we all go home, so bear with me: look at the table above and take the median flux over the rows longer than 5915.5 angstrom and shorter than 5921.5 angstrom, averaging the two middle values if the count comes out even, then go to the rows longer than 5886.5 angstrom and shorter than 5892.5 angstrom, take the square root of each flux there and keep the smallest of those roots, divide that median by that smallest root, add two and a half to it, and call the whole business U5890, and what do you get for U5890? 5.60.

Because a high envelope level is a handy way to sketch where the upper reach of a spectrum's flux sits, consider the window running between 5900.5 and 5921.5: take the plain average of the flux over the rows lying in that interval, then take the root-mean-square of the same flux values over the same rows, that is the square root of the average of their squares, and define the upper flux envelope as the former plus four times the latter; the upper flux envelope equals 38.8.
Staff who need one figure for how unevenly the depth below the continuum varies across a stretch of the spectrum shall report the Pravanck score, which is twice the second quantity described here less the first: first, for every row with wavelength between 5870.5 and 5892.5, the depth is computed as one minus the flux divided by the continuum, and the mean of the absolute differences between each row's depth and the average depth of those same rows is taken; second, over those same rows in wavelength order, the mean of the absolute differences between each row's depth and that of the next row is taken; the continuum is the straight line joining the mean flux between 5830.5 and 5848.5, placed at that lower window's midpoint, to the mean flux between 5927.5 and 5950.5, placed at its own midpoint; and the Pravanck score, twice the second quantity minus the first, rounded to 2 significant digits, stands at -0.061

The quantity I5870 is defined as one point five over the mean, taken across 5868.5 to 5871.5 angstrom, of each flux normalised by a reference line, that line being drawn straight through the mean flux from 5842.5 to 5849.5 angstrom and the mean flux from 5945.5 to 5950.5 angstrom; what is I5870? 1.53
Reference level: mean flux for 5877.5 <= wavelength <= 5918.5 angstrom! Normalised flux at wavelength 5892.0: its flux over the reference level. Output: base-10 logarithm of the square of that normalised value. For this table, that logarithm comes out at -0.16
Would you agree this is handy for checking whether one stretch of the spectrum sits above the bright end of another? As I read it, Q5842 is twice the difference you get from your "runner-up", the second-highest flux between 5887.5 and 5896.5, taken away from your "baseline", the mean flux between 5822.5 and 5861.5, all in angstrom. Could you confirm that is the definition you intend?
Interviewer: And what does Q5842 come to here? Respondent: 3.8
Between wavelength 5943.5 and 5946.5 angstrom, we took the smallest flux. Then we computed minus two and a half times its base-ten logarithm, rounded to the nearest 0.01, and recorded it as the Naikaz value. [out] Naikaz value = -2.28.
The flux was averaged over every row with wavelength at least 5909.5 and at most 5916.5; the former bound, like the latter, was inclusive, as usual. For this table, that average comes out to 7.8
